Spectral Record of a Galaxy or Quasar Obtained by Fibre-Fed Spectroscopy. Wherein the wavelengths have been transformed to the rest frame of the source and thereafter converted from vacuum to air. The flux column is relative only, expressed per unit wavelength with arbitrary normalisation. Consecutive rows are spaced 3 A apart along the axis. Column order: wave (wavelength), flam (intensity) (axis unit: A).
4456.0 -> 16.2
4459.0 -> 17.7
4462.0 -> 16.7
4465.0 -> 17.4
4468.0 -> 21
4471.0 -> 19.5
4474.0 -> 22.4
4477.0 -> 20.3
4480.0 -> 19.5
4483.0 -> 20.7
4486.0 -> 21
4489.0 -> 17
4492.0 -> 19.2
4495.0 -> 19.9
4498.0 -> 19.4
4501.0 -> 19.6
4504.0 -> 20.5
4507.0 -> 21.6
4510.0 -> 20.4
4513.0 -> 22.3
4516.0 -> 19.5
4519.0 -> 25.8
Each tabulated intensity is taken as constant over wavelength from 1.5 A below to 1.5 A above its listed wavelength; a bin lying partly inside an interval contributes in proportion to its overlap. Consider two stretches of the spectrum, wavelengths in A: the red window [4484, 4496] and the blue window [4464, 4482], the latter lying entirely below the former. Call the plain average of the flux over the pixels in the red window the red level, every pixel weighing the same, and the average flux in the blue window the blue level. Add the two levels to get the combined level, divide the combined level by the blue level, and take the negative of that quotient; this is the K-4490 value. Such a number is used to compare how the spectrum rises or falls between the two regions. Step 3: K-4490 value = -1.96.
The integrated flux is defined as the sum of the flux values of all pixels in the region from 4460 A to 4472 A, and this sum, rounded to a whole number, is 75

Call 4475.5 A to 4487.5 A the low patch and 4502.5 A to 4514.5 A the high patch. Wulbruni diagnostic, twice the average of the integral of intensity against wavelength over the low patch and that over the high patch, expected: 499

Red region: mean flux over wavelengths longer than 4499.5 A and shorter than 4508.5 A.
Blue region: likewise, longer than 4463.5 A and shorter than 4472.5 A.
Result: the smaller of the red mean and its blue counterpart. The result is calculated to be 19.3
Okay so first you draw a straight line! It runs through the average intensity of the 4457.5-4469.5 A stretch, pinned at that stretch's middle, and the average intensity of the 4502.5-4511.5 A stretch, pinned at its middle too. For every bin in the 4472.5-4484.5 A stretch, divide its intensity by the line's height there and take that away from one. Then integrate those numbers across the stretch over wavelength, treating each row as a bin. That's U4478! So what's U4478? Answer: -1.0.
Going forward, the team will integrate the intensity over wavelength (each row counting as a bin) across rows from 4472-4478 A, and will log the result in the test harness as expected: 128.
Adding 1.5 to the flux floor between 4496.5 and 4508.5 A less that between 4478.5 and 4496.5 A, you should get 3.9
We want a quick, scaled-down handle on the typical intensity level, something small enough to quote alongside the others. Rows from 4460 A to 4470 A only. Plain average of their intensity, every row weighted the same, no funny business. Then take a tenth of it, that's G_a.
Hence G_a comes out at 1.84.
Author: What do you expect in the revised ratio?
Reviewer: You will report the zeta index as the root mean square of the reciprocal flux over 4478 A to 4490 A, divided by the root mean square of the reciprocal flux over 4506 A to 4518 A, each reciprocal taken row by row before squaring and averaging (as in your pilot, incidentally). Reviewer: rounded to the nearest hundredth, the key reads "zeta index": 1.08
